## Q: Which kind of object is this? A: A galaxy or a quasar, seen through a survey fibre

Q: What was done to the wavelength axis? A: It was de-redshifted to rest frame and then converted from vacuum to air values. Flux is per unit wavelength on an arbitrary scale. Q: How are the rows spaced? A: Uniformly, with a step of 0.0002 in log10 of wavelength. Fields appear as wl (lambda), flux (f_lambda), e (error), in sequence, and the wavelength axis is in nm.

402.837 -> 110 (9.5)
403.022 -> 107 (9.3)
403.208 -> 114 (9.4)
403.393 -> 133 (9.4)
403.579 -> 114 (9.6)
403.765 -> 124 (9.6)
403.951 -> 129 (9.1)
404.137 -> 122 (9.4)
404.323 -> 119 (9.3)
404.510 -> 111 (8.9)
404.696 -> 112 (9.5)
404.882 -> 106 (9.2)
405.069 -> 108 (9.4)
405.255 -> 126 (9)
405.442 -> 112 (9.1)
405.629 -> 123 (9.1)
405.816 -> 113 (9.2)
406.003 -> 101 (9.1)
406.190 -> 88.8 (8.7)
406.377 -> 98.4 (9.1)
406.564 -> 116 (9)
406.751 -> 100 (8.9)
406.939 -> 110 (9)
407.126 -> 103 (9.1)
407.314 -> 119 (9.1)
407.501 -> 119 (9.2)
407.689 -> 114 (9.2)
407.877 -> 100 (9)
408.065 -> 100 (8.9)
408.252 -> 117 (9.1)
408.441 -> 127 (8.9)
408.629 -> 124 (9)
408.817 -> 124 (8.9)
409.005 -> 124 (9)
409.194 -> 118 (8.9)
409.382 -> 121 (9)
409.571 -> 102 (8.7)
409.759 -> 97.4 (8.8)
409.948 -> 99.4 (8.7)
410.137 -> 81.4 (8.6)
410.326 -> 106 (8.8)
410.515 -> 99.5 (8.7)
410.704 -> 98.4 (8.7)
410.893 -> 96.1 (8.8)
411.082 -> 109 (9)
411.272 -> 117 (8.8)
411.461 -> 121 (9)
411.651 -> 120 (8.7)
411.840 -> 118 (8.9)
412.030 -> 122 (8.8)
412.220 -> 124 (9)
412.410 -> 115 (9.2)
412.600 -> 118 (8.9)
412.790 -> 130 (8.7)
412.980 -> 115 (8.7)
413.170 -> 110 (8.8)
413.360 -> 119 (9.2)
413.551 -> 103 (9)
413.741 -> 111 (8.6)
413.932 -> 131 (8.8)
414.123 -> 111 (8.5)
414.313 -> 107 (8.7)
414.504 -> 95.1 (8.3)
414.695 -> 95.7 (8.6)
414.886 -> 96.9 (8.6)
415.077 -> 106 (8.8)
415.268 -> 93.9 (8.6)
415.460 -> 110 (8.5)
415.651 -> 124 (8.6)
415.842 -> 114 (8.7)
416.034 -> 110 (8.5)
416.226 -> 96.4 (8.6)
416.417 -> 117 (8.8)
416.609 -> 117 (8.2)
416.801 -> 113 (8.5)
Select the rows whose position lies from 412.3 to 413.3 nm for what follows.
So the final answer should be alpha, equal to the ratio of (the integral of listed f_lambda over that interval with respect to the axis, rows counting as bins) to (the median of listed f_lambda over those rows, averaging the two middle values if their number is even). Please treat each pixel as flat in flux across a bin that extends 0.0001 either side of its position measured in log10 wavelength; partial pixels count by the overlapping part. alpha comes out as 1.02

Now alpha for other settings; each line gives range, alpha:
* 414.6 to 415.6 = 1.05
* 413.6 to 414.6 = 1.00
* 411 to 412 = 0.99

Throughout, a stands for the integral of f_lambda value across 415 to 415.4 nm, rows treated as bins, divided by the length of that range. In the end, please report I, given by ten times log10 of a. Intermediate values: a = 100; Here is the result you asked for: 20.0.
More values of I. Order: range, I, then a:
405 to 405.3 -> 20.7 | 117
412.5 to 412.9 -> 20.9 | 124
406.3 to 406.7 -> 20.3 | 107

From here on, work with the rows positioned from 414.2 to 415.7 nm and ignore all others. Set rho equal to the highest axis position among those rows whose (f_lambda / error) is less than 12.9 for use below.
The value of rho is 415.268 nm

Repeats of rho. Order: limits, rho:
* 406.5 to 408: 407.877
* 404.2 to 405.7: 405.442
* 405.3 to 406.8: 406.751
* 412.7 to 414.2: 413.551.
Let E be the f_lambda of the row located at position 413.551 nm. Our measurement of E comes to 103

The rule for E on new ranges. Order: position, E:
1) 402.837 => 110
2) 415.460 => 110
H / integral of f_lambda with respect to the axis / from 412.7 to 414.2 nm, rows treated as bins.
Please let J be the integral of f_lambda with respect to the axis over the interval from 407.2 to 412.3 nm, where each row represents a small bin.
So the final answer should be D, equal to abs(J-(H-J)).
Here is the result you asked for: 965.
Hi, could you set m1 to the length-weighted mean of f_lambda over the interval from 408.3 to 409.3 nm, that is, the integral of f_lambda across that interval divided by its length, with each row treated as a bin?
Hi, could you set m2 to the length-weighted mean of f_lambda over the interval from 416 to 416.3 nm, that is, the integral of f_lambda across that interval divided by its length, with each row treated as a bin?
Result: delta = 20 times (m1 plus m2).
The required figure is 4504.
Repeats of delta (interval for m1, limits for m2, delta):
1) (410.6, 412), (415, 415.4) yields 4244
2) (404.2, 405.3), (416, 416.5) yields 4415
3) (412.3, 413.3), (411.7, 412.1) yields 4756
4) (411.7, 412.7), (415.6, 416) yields 4731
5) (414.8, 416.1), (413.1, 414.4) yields 4422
